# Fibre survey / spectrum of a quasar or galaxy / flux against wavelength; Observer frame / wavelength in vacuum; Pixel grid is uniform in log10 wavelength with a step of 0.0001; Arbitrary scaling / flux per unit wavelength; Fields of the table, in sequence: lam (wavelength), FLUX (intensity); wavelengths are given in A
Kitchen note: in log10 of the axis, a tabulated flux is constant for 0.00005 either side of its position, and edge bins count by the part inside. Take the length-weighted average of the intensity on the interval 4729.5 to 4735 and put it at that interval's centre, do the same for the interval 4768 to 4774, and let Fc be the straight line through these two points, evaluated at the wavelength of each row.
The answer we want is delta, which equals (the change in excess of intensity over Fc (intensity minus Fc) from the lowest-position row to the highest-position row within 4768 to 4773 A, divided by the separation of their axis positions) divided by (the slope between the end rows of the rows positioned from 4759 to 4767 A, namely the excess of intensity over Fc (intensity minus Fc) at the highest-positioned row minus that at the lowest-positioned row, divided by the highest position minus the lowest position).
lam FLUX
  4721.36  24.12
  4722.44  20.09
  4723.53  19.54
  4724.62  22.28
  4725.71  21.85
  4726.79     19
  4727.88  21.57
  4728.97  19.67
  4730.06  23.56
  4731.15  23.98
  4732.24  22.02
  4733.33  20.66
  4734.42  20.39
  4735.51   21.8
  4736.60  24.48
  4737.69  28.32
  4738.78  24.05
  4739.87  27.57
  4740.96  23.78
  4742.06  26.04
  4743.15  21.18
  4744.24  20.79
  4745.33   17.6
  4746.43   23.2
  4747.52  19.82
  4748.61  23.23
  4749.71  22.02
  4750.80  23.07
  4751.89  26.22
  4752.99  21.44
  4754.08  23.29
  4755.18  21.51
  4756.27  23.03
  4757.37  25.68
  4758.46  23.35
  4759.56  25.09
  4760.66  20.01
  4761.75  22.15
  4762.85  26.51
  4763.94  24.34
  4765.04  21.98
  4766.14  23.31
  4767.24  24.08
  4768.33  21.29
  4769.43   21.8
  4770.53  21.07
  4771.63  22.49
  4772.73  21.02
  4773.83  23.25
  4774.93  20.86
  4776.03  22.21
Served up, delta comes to 0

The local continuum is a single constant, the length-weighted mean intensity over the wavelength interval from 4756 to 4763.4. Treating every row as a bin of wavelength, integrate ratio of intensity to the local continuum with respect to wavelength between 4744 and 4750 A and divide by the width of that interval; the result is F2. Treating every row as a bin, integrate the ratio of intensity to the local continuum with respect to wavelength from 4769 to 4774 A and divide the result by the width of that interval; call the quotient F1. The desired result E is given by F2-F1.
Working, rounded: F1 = 0.92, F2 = 0.89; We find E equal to -0.031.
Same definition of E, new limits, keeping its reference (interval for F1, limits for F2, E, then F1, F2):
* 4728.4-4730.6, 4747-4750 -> 0.003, 0.91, 0.91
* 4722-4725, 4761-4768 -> 0.128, 0.87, 0.99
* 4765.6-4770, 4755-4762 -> 0.020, 0.95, 0.97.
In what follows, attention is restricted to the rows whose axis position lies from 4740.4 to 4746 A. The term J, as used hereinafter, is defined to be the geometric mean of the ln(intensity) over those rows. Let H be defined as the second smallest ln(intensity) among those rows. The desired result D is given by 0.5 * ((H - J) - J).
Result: -1.56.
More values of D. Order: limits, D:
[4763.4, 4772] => -1.58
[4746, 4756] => -1.58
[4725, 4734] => -1.58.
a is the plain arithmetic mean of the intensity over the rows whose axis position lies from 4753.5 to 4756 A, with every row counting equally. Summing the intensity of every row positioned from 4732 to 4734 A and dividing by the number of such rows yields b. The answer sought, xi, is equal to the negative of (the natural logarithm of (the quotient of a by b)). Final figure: -0.05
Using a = 22.4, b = 21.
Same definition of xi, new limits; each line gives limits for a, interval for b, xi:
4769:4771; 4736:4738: 0.21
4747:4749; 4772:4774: 0.03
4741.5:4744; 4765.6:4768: 0.00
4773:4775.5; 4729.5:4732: 0.07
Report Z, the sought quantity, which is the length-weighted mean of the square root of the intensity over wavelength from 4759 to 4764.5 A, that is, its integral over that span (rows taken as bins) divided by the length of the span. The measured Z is 4.85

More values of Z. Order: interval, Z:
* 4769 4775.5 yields 4.66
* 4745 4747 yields 4.53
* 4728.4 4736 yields 4.66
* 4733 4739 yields 4.82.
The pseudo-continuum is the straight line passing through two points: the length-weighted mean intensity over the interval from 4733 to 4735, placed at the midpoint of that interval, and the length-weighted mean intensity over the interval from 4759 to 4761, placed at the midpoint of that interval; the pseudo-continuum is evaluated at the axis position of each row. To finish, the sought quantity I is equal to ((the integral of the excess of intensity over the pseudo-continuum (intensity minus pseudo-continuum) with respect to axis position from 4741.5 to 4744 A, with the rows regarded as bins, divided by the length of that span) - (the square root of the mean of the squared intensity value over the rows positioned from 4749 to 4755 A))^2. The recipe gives 453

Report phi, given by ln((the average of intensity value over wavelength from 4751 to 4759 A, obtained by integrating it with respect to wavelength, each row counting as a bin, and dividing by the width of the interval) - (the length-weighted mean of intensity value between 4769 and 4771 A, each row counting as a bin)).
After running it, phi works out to 0.7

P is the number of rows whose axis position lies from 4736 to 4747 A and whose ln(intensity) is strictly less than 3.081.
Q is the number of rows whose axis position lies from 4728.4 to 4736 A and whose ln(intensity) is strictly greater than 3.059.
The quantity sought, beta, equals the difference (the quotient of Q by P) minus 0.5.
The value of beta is 0.8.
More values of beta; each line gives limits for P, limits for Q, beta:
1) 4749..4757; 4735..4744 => 3.0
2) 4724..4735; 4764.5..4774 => 0.7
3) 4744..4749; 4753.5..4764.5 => 2.5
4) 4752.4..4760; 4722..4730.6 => 1.5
